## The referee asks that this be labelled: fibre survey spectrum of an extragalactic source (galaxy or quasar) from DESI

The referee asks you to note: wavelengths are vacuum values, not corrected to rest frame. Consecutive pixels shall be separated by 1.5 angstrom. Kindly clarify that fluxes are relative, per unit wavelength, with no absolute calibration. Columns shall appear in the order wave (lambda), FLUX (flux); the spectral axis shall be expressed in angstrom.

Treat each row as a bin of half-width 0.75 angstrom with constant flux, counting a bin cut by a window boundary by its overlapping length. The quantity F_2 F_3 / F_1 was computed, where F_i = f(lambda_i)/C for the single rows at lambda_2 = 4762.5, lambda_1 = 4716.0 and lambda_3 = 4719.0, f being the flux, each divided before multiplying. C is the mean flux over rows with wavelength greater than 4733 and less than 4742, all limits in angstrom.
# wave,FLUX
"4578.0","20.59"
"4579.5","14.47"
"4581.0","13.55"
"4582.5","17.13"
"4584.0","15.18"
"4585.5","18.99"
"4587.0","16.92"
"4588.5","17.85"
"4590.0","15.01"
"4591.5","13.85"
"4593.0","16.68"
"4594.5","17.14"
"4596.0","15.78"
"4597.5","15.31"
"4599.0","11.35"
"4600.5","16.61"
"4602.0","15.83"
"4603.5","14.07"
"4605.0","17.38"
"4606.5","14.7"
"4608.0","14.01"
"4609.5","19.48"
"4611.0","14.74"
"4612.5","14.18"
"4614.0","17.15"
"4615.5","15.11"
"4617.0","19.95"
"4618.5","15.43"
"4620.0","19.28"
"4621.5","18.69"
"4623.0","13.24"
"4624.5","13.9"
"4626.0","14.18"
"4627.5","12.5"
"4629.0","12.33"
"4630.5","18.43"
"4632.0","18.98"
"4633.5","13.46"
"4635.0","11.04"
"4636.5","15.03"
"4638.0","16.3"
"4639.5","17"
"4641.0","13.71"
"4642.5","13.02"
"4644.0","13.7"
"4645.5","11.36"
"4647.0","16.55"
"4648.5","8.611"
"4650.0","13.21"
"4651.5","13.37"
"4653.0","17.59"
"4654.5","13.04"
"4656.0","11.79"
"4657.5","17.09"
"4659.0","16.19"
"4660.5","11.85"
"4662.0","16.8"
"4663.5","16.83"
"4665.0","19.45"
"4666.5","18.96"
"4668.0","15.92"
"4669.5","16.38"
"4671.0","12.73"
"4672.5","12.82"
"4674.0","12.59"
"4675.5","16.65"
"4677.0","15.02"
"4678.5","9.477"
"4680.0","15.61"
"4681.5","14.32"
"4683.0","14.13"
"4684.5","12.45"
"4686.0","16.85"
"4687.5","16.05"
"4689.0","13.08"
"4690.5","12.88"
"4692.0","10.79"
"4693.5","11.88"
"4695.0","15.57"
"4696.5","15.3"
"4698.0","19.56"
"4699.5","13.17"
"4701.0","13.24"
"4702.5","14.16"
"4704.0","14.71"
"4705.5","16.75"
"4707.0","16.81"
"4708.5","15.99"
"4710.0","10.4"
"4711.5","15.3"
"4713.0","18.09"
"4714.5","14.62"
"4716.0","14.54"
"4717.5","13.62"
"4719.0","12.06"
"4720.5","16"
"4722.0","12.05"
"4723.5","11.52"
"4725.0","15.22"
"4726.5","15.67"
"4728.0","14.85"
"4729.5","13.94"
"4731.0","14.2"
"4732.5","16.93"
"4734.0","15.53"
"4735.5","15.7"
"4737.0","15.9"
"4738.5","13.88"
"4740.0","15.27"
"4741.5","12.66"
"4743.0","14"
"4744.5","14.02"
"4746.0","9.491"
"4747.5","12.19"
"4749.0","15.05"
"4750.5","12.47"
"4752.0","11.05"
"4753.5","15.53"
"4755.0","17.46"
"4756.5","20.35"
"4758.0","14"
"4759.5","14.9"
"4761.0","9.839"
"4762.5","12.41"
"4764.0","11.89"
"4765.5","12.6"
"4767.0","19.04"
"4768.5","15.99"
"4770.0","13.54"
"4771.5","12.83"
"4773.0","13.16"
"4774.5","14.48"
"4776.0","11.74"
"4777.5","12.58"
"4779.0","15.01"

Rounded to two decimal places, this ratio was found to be 0.69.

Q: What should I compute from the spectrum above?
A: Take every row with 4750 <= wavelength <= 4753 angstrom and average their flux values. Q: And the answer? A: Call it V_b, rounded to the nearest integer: 12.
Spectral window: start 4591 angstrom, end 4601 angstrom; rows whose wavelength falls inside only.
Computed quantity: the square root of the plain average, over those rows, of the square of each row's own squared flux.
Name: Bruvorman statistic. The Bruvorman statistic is 242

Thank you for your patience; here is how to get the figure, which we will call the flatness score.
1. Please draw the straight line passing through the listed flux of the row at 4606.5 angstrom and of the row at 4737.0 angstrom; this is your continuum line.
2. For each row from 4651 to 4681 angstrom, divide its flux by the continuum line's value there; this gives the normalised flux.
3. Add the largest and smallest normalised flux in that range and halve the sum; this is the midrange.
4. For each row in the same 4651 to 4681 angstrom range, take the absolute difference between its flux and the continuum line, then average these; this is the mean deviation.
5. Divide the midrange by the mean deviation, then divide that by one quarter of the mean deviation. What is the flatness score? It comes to 0.77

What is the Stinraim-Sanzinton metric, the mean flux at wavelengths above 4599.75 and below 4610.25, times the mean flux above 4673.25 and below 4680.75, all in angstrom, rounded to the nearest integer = 222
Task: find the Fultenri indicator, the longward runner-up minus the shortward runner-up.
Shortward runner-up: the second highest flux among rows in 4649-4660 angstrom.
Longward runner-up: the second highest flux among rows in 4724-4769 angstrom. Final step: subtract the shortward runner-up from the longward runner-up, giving 2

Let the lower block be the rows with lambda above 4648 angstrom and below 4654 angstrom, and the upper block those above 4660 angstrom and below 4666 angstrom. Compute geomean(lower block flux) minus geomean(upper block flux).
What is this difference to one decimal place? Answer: -3.2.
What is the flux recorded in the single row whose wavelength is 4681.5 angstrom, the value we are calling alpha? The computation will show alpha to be 14.32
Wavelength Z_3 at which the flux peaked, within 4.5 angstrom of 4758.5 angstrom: 4756.5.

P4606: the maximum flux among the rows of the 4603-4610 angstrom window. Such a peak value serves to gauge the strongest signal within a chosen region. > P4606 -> 19.48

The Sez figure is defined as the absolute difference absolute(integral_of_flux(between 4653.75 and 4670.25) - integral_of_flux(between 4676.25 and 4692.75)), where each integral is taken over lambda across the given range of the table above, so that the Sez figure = 35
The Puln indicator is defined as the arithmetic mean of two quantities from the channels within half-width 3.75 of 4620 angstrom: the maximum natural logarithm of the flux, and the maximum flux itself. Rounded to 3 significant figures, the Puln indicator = 11.5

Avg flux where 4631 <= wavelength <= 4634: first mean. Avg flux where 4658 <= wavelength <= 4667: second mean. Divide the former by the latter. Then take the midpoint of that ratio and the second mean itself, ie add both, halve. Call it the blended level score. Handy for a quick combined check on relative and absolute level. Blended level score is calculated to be 8.8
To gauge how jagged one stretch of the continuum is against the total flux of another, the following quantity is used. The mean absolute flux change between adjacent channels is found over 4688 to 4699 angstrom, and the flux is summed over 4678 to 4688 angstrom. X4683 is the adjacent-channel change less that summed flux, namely -97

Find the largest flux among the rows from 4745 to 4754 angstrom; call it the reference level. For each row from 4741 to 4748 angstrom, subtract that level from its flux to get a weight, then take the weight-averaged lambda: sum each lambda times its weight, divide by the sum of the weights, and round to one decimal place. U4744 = 4745.0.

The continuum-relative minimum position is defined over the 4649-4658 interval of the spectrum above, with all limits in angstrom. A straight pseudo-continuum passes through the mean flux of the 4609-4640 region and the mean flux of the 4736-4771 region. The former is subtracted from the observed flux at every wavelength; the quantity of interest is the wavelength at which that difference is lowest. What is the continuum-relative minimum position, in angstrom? 4656.0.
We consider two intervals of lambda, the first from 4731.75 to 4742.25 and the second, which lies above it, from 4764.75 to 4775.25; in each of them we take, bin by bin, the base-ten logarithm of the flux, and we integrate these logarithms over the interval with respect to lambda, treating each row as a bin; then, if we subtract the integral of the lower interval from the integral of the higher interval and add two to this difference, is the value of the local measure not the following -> 1.8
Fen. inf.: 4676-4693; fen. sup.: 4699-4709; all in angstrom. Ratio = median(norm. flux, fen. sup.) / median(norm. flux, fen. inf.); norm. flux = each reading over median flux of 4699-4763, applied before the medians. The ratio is 1.04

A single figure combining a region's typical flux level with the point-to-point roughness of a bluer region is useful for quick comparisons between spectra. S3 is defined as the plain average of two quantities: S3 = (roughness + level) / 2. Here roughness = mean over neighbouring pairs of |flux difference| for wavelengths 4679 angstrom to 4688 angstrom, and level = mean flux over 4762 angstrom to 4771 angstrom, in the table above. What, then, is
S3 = 7.96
